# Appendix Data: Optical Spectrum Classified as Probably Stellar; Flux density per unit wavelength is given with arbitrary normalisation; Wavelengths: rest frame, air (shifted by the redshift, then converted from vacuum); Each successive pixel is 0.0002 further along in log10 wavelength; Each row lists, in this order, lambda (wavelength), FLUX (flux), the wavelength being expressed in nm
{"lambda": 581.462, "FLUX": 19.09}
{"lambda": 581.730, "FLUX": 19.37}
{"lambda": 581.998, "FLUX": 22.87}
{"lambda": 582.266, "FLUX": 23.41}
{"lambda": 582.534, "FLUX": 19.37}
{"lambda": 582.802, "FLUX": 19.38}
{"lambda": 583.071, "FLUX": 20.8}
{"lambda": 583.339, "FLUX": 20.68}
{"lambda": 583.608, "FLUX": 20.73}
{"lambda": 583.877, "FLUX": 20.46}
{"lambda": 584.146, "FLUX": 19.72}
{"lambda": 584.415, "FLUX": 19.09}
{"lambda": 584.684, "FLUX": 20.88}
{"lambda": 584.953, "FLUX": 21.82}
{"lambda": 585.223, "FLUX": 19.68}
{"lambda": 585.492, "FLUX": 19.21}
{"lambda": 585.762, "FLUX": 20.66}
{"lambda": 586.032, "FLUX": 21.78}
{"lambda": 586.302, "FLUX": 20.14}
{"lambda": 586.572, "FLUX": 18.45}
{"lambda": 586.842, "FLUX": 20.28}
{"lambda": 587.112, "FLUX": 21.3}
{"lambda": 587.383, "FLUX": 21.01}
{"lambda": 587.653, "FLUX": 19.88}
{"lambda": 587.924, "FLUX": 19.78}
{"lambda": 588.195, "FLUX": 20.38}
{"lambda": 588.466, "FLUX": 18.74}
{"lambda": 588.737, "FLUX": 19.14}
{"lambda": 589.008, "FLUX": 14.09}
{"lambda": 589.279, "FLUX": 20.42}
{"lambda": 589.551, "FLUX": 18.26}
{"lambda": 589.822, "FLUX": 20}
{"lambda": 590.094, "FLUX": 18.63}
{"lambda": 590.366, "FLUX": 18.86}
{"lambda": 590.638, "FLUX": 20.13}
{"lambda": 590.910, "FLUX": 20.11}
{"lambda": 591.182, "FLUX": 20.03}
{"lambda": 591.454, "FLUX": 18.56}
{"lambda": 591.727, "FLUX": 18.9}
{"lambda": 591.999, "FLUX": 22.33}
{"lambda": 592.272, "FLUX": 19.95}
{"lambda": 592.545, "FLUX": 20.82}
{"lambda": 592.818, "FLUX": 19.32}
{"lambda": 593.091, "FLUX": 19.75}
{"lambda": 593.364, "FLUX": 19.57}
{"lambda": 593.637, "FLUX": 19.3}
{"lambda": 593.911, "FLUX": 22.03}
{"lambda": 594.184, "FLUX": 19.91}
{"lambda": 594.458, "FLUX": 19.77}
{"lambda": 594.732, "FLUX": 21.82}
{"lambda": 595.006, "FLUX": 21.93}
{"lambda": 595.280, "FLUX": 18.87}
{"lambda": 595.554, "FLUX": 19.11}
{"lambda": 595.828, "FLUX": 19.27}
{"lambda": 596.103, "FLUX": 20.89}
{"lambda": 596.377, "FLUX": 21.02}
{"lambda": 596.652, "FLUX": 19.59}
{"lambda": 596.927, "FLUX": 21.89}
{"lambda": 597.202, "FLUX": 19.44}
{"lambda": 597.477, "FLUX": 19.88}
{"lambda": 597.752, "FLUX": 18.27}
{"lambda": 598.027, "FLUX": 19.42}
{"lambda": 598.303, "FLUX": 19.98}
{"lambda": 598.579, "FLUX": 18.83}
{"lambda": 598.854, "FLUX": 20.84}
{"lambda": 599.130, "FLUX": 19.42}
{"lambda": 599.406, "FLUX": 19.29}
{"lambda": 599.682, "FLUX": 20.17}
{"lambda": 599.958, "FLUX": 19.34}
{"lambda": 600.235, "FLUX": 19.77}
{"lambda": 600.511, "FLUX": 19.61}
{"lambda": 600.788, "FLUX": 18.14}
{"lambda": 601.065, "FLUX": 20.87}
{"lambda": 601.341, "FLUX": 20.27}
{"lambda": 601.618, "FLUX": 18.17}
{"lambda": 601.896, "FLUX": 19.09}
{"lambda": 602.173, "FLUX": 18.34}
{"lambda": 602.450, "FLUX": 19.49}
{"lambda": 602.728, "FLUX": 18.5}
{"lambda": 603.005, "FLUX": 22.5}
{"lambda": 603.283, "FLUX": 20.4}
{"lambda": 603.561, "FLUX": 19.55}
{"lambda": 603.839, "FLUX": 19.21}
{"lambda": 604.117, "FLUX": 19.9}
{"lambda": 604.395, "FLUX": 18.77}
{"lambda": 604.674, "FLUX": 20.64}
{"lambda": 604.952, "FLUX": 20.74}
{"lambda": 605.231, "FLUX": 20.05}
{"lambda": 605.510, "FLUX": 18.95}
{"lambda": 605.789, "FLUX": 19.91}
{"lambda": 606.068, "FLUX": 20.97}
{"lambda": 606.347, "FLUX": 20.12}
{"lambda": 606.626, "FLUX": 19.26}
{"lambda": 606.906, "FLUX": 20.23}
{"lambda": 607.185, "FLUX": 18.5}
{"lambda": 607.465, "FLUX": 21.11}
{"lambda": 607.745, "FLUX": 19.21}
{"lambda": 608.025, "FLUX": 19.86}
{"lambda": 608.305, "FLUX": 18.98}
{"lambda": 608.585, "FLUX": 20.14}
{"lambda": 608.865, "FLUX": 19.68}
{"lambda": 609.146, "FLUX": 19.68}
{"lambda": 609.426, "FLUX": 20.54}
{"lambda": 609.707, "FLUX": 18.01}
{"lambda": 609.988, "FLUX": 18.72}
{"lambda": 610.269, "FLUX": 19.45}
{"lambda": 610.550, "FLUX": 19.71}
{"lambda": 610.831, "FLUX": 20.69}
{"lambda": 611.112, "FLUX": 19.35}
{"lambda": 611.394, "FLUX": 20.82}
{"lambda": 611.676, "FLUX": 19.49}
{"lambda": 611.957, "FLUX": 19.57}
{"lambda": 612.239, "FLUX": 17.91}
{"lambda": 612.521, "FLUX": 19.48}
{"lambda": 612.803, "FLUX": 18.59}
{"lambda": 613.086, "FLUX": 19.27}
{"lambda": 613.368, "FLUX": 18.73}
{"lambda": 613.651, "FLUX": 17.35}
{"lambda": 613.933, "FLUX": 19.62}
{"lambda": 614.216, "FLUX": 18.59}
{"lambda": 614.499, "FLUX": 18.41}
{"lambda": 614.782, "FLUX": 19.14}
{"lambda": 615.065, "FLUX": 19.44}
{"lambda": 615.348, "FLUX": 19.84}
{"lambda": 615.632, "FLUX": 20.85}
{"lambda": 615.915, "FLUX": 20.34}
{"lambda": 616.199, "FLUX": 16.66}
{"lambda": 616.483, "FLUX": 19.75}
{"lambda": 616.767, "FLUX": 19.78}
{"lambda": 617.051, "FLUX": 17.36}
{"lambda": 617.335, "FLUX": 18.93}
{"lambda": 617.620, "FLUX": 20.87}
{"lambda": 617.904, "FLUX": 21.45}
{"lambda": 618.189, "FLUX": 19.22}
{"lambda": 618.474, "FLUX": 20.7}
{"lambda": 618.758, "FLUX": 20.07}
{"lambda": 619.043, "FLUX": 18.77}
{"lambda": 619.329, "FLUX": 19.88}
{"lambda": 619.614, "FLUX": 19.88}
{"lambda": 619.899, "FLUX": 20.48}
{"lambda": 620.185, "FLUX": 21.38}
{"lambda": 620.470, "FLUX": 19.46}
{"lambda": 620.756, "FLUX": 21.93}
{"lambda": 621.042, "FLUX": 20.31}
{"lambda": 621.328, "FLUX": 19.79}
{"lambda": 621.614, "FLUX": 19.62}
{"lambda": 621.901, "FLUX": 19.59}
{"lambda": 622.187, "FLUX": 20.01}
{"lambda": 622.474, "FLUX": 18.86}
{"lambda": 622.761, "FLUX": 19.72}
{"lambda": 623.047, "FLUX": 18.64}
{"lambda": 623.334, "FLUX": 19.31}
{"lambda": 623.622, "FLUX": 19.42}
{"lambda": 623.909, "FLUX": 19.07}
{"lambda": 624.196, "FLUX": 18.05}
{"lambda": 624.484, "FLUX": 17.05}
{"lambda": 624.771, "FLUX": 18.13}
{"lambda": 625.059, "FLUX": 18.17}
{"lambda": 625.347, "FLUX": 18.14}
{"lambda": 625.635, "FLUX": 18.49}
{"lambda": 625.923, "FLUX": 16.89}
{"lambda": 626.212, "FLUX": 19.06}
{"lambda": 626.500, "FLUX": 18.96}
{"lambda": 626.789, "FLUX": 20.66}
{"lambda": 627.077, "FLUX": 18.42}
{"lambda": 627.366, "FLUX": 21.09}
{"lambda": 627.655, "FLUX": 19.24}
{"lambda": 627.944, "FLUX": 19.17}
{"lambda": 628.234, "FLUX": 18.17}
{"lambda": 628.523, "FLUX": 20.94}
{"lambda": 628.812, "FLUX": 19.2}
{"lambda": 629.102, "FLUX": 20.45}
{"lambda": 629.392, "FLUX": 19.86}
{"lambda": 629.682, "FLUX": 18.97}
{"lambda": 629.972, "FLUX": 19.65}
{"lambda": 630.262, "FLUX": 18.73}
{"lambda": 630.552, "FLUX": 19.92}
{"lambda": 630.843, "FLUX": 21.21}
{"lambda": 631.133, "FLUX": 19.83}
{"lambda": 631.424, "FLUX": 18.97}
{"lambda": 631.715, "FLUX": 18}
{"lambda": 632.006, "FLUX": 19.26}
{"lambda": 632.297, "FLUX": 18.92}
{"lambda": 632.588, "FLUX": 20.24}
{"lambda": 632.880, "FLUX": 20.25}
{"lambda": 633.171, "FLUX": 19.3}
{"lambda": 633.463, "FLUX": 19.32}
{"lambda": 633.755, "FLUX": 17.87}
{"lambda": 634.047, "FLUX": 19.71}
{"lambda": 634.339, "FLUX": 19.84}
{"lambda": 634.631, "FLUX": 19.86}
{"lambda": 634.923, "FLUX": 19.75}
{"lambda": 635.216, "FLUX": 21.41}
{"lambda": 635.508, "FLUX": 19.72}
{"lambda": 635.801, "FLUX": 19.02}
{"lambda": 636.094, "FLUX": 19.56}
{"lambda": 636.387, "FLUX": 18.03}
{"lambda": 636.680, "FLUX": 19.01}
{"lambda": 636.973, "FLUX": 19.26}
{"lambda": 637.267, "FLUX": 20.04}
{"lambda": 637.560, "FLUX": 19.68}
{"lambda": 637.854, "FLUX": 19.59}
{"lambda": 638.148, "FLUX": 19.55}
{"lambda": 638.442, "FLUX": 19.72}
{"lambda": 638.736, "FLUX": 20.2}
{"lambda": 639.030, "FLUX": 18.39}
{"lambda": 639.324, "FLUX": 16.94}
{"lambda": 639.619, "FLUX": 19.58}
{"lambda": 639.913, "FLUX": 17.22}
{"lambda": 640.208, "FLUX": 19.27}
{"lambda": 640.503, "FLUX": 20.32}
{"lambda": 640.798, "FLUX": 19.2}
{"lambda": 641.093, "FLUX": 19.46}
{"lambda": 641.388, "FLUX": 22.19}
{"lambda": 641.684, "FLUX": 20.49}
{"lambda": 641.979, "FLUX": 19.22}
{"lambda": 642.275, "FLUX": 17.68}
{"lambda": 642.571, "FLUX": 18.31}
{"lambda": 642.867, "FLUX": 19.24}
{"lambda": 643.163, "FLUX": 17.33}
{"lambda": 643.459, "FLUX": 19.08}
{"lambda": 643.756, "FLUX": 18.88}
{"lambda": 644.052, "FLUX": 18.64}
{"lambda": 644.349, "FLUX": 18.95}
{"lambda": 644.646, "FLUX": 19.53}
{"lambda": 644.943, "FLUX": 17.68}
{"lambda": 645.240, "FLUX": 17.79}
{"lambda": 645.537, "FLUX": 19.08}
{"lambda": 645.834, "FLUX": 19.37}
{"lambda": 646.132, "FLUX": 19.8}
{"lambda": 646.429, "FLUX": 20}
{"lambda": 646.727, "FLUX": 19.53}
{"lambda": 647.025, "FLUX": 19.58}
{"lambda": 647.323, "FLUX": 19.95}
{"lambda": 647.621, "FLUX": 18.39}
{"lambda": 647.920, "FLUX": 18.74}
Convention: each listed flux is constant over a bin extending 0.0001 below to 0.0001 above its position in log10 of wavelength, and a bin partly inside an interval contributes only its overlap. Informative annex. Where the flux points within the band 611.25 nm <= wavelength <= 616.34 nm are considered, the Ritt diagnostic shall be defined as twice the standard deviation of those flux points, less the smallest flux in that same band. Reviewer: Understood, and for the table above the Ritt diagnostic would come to -14.5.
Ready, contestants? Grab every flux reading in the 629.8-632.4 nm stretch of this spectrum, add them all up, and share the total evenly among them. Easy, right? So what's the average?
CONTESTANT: 19.4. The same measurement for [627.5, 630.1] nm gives 19.5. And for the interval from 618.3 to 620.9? 20.3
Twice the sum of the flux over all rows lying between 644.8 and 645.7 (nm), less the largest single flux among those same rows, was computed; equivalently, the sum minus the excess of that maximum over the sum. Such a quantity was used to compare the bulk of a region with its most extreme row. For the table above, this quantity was 90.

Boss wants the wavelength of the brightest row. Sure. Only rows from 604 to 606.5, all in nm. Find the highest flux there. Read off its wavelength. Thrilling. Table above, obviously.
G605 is 606.068 nm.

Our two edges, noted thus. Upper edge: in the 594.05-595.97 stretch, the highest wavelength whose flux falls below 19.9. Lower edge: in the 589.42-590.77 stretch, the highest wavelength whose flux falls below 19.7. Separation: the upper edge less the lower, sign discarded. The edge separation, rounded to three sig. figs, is 5.46 nm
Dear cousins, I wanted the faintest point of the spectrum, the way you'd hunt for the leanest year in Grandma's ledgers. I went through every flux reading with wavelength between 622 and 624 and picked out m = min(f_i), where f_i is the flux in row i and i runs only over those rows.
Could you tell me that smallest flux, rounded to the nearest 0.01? 18.64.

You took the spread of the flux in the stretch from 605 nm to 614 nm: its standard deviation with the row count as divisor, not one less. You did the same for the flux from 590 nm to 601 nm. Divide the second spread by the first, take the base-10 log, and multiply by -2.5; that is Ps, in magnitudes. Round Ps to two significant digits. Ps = -0.19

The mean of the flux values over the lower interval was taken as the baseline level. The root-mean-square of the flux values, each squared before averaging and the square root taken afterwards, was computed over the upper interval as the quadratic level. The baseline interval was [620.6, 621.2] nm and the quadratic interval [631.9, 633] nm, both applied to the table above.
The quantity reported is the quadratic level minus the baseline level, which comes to -1.4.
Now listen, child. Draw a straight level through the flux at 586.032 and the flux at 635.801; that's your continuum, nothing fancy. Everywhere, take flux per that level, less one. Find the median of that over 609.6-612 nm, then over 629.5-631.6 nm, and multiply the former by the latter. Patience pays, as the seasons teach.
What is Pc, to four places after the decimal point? -0.0007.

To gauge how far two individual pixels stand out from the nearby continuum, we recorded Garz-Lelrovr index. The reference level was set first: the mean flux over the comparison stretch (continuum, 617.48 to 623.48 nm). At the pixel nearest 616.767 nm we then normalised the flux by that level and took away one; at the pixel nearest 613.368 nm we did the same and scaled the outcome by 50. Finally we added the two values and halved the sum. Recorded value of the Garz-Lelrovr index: -1.6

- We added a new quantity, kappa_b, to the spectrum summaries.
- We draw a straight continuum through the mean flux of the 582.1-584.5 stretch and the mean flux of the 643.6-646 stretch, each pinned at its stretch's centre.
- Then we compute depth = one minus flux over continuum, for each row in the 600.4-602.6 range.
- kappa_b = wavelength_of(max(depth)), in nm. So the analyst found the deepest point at 600.788 nm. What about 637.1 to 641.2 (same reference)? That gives 639.324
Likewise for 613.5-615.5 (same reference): 613.651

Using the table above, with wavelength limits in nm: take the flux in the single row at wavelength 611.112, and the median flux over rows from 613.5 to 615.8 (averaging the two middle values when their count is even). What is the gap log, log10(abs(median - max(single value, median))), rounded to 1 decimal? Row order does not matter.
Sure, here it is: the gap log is -1.2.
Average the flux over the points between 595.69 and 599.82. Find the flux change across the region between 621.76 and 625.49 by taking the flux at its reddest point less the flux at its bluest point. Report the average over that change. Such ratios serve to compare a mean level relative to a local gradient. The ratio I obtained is -14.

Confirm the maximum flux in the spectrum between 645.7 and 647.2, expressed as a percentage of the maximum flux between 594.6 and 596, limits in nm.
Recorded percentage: 91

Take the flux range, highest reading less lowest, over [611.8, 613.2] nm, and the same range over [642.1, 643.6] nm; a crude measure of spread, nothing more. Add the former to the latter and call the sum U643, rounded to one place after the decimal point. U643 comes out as 3.6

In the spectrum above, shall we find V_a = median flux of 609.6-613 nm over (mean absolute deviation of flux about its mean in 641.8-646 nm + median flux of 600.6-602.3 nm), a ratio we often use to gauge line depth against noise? 1.01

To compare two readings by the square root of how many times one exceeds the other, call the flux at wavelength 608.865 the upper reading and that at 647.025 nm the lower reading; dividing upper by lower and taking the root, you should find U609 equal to 1.00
